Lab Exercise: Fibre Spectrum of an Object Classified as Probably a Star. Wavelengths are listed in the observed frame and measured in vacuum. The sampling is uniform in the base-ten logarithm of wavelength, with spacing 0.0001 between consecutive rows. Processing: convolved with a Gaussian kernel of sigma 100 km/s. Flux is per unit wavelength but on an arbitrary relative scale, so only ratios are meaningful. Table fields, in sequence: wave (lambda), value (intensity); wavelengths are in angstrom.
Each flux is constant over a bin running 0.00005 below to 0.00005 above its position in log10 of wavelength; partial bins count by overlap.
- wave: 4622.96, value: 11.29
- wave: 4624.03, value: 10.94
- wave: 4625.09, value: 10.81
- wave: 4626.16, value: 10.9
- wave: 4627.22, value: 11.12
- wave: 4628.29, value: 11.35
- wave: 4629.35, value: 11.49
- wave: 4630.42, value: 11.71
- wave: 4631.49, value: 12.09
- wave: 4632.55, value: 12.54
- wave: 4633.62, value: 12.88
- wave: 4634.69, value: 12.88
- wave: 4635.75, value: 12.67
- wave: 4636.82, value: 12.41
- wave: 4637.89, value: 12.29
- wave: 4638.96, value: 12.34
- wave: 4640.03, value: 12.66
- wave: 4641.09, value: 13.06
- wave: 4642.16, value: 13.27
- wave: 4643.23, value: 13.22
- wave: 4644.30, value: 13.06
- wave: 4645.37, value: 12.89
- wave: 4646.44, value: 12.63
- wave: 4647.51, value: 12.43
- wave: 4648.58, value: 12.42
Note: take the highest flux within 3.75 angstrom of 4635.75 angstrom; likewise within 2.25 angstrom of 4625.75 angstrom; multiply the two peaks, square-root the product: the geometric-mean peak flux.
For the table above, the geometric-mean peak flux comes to 12.0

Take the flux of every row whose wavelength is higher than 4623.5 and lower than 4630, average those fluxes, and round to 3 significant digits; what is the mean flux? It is 11.1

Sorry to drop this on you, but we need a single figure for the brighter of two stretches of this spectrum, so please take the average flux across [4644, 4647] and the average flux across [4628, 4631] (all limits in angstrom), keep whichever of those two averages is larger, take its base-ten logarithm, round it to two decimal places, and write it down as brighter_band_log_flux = 1.11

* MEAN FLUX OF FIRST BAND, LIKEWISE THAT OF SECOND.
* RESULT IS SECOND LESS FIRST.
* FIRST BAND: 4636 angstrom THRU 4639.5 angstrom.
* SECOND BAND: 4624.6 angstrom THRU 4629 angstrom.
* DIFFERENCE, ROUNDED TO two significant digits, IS -1.3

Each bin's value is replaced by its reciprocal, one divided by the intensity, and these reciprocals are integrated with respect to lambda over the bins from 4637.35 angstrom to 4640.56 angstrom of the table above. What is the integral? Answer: 0.258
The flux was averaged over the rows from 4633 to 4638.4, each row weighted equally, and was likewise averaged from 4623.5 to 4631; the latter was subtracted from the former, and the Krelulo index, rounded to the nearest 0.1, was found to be 1.4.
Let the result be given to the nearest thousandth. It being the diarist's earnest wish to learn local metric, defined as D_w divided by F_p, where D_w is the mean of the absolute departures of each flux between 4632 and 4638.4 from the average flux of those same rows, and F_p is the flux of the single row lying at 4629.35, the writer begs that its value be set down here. 0.017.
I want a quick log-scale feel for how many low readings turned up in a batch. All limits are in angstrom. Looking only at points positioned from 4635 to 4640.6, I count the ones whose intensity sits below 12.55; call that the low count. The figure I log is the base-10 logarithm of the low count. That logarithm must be 0.48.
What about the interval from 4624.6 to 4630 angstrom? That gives 0.70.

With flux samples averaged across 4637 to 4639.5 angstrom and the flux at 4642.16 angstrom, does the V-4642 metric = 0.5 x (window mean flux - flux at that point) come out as -0.5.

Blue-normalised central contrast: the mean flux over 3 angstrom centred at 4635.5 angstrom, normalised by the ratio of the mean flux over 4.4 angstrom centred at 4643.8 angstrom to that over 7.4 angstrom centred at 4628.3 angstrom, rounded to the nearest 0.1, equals 11.0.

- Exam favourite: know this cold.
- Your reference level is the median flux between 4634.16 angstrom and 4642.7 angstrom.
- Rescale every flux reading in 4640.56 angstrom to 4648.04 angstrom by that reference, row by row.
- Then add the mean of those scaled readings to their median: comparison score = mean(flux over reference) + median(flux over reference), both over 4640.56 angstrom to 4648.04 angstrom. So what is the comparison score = 2.05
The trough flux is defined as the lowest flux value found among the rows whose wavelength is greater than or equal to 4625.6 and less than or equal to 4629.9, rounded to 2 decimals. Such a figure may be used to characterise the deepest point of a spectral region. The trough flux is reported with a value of 10.90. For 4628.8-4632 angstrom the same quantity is 11.49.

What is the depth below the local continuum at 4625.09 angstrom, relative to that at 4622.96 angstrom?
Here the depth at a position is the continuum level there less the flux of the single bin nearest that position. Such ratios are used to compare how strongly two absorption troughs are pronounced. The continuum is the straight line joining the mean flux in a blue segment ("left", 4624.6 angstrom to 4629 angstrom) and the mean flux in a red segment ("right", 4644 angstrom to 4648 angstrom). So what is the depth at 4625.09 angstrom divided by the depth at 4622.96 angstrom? -0.2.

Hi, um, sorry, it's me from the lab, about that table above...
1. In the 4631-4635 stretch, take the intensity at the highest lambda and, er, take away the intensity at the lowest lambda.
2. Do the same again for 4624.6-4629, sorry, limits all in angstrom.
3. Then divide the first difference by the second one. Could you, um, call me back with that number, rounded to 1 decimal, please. 1.5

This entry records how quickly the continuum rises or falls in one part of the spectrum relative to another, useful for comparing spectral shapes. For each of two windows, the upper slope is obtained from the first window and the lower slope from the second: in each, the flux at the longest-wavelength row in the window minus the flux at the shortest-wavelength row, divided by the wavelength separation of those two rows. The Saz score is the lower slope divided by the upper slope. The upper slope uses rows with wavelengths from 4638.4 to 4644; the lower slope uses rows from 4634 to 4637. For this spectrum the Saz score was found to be -1.1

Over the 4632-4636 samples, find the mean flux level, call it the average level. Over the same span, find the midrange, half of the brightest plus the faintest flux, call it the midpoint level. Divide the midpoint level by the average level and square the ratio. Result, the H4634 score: 0.99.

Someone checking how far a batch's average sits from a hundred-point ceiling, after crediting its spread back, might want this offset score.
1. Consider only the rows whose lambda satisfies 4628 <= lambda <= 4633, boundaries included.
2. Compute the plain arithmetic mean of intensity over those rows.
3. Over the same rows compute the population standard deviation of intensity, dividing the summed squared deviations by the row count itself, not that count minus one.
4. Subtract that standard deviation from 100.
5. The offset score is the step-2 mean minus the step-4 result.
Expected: -87.7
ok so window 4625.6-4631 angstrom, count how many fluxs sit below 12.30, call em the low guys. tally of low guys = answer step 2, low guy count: 5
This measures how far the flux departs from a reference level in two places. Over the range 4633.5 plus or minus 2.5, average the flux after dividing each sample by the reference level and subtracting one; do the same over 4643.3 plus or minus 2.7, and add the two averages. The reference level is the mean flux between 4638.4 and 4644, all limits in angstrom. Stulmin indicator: -0.01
